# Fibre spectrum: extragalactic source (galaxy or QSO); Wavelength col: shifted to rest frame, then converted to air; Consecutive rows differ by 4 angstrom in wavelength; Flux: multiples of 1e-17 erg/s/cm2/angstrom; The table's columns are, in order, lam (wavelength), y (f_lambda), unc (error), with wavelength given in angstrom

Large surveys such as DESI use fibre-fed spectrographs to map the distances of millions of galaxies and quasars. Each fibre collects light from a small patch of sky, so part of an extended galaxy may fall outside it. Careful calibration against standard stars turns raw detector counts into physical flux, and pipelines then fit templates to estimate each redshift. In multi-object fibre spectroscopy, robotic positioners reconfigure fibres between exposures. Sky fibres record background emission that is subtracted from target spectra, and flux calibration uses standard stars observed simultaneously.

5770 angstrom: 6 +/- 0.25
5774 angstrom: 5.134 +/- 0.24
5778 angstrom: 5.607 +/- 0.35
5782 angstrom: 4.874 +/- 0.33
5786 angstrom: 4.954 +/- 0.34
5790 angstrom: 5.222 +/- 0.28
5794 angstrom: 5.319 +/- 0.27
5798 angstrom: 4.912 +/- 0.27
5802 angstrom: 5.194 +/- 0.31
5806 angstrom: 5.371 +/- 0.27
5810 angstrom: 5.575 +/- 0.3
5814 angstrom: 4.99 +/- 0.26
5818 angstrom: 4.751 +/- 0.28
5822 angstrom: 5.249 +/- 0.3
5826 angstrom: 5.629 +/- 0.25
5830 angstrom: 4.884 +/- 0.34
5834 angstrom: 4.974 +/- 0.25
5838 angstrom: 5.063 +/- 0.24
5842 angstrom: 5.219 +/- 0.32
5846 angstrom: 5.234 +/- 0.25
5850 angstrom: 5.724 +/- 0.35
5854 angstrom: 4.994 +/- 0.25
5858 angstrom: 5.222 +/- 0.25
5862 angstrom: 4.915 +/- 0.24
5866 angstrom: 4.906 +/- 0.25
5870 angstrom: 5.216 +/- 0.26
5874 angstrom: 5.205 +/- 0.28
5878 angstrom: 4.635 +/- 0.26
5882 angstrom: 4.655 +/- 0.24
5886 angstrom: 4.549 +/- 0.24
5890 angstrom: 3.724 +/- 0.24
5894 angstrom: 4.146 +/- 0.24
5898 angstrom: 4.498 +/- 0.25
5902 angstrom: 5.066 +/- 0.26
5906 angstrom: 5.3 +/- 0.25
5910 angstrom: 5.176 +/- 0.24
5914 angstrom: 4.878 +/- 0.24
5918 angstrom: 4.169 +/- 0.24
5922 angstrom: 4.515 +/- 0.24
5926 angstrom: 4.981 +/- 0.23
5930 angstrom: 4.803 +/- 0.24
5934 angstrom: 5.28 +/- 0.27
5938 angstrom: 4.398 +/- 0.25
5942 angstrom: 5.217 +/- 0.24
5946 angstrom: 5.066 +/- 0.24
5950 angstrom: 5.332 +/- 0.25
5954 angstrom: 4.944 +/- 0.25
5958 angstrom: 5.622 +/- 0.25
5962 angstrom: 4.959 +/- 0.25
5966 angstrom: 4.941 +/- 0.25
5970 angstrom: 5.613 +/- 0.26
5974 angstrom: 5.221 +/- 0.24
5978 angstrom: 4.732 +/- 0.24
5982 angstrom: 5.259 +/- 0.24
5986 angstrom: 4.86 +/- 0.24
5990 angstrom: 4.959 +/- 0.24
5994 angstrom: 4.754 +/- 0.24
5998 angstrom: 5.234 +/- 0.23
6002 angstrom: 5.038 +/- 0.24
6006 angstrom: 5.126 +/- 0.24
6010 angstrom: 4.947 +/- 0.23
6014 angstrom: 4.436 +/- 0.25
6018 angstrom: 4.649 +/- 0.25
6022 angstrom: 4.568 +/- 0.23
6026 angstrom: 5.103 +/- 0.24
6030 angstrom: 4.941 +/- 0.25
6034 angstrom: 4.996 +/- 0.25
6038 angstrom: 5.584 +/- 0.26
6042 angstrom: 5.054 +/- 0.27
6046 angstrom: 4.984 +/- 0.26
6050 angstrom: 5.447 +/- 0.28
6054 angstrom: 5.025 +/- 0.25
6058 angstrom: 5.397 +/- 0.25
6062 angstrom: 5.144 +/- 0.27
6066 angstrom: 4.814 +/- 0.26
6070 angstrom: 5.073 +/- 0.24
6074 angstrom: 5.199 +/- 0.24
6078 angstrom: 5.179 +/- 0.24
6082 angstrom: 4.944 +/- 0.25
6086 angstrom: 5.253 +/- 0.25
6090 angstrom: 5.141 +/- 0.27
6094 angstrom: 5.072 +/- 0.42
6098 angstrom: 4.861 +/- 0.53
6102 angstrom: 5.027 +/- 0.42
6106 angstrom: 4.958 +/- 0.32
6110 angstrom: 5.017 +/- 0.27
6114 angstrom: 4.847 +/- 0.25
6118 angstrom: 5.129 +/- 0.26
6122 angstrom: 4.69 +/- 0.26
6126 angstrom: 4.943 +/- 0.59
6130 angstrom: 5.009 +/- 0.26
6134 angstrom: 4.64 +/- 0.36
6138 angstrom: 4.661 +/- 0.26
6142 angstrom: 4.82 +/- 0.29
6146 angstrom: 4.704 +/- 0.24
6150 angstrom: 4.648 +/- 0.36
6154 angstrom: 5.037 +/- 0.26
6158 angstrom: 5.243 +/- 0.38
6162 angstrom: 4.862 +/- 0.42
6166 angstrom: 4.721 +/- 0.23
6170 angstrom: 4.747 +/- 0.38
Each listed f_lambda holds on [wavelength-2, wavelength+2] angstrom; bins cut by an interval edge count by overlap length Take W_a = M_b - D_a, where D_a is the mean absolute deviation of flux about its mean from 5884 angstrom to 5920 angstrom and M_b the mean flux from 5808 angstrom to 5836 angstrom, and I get 4.7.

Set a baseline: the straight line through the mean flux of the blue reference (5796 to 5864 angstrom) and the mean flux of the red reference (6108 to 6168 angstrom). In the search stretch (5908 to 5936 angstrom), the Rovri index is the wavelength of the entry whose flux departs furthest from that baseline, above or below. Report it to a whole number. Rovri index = 5918 angstrom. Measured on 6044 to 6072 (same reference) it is 6050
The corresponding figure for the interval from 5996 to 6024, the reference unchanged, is 6014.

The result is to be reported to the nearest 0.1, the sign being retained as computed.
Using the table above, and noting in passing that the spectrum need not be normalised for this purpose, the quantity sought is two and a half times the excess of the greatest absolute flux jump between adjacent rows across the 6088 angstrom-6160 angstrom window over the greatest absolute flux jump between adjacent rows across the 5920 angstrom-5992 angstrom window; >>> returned -1.1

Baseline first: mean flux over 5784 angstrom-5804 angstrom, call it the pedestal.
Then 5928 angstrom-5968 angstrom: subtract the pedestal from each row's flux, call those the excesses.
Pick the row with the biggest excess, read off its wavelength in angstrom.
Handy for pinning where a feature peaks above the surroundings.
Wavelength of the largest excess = 5958 angstrom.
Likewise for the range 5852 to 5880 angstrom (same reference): 5858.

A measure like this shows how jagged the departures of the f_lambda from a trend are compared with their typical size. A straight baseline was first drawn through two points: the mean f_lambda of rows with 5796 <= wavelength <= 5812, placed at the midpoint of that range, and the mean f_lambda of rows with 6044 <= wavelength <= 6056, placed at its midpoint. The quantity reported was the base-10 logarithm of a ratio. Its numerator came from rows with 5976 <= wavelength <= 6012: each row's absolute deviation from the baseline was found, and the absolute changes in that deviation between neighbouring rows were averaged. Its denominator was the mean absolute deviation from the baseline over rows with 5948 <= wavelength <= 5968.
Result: -0.10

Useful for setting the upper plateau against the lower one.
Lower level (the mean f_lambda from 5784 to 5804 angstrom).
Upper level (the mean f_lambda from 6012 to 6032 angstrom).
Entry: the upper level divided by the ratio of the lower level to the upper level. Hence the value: 4.39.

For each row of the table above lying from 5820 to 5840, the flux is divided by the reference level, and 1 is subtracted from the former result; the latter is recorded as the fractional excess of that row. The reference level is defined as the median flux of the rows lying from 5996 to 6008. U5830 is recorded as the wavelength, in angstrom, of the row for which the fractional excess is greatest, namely 5826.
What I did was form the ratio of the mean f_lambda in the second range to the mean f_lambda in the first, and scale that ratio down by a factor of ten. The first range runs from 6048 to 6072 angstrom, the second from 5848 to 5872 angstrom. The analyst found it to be 0.100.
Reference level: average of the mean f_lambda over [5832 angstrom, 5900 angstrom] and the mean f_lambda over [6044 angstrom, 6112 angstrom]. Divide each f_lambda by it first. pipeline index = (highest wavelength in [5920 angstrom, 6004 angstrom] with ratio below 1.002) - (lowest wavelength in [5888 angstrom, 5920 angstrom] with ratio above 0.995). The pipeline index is 92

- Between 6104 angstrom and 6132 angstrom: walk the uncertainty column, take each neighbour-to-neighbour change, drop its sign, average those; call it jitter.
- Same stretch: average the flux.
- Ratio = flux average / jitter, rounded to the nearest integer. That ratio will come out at 40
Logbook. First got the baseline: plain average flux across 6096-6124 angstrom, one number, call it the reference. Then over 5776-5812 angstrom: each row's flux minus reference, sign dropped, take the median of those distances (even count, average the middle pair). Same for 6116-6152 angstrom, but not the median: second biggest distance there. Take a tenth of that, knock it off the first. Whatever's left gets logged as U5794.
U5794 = 0.261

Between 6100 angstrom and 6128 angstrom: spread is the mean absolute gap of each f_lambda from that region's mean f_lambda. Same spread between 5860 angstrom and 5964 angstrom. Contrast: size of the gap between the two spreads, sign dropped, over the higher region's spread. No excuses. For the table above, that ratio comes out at 2.4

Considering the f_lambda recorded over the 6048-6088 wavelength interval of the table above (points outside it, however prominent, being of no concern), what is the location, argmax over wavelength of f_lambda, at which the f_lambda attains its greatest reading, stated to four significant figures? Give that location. 6050 angstrom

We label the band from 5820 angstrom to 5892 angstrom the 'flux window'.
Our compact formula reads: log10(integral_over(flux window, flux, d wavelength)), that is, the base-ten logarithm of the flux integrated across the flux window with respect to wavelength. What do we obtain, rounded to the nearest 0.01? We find 2.56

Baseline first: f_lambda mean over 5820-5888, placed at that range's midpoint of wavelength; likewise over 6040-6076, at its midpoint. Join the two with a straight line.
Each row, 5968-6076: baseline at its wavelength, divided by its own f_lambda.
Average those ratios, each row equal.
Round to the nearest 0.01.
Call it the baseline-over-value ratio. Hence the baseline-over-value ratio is 1.02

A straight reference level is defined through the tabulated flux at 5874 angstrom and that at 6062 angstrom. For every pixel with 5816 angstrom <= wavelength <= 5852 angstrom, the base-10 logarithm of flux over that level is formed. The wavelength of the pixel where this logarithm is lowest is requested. 5818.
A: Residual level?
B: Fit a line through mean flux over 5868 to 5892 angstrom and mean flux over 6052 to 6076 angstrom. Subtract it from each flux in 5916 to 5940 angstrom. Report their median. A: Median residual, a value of -0.12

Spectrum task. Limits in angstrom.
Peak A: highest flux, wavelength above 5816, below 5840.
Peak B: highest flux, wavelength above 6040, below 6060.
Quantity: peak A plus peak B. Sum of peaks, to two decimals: 11.08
